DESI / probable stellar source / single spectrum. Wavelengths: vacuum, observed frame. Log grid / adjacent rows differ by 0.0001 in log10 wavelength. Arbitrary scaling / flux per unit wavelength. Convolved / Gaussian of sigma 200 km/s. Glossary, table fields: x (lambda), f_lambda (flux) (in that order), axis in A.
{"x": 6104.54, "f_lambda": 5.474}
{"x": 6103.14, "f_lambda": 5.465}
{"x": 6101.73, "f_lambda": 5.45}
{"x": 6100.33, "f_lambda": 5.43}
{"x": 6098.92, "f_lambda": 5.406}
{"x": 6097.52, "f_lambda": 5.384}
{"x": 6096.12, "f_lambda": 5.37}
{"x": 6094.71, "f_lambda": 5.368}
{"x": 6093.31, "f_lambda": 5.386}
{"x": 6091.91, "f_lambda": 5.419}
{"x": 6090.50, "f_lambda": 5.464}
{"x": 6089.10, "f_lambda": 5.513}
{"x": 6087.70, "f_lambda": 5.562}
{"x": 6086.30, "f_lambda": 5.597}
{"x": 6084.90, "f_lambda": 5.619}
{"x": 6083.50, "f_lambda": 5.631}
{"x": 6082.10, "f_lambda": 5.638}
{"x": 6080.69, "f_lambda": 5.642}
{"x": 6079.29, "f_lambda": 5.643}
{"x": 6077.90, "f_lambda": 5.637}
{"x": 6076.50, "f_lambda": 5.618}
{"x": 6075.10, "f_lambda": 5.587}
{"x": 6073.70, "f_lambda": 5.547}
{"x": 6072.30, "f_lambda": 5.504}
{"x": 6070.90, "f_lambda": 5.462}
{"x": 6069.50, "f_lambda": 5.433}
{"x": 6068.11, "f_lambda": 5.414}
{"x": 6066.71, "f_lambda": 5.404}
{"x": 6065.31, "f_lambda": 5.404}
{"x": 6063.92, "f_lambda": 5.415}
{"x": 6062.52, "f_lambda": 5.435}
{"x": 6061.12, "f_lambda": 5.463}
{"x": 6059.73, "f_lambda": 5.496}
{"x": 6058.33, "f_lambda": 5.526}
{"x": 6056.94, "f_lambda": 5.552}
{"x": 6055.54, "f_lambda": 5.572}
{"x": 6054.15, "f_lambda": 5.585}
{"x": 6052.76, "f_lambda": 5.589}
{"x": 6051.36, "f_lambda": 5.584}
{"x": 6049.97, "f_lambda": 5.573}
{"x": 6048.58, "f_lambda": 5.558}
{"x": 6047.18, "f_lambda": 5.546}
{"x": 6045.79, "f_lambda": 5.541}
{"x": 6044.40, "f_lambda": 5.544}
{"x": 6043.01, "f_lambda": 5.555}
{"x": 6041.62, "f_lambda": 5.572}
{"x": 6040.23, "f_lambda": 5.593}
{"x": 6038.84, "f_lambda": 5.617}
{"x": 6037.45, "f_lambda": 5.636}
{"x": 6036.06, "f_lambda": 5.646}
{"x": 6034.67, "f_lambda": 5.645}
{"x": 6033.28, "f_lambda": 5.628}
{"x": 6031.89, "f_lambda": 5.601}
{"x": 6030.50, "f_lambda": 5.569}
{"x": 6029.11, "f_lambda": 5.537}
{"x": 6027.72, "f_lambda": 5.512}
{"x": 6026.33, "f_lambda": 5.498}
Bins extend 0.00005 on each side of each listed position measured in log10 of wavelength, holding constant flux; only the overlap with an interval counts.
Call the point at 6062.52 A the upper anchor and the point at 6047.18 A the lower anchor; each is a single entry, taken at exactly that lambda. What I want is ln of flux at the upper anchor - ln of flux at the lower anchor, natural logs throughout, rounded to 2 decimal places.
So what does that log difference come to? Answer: -0.02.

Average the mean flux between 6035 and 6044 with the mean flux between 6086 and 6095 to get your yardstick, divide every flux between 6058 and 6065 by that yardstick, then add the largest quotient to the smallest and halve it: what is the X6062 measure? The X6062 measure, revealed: 0.99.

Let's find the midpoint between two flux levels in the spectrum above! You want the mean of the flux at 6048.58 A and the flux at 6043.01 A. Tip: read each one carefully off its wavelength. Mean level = 5.56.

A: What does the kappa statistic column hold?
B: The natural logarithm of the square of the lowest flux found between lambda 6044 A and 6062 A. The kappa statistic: 3.396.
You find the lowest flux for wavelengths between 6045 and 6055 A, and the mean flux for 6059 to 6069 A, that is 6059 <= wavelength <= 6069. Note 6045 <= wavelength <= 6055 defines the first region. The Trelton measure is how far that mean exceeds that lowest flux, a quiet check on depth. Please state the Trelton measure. -0.11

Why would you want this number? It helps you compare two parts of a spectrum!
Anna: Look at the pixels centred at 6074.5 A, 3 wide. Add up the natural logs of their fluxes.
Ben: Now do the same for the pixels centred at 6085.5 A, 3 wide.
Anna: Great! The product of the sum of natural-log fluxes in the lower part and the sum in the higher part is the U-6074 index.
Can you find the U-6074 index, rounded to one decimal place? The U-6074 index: 11.8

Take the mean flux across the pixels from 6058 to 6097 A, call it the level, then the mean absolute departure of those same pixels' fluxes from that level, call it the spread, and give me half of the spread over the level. 0.008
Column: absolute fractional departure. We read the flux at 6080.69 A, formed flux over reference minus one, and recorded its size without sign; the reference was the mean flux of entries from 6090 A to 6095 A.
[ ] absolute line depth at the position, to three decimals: 0.043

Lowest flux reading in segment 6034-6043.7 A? 5.555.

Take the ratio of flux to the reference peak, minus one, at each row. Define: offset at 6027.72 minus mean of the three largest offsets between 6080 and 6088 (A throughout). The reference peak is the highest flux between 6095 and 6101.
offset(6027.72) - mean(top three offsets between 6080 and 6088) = -0.023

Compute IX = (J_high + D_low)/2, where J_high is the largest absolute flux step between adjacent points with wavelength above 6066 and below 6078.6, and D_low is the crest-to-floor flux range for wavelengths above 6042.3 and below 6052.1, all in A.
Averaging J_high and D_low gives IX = 0.04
